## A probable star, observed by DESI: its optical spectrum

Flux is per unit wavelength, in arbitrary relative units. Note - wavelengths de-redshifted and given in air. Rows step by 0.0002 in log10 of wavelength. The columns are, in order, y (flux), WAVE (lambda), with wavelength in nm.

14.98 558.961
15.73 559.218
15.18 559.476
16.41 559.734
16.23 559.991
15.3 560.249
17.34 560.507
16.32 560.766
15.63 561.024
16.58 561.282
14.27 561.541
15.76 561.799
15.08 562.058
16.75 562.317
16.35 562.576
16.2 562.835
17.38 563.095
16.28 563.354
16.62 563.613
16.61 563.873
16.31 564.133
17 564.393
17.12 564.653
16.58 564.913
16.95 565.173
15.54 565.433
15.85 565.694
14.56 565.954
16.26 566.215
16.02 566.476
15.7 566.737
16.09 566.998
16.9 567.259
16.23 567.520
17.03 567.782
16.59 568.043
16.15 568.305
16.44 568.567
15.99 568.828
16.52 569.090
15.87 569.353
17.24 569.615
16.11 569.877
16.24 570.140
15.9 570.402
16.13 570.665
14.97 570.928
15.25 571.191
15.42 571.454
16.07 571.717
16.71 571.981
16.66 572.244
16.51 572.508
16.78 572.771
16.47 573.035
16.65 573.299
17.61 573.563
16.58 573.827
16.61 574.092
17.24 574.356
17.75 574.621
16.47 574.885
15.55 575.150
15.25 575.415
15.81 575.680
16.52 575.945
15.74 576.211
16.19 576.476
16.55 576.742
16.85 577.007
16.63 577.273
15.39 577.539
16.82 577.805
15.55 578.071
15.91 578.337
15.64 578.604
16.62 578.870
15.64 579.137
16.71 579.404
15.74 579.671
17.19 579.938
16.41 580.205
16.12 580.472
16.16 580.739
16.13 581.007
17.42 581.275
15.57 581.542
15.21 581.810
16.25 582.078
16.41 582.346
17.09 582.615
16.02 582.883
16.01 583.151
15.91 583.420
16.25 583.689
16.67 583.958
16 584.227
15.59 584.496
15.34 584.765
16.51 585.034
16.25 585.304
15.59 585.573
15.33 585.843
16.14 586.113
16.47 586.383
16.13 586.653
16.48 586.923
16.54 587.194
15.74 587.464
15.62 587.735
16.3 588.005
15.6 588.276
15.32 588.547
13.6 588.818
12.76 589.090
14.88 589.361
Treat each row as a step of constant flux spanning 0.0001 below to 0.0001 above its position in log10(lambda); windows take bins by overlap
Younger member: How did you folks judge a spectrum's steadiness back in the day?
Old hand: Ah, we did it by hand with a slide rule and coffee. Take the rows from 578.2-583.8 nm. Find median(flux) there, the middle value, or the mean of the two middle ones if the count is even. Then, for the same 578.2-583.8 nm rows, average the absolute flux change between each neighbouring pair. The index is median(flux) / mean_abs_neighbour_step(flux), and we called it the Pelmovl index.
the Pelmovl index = 23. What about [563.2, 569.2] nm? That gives 29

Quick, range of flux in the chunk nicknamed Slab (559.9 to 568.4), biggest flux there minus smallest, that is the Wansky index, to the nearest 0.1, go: 3.1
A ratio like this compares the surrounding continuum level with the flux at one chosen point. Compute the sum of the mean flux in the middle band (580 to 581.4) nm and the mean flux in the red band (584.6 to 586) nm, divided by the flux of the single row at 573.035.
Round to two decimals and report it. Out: 1.96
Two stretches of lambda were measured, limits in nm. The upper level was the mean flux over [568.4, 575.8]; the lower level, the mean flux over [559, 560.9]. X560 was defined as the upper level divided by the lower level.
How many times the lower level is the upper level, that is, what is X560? 1.02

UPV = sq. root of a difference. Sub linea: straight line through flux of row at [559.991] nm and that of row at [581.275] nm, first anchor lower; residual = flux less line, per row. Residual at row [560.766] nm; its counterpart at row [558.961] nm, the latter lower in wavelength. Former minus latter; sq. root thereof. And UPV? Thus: 1.1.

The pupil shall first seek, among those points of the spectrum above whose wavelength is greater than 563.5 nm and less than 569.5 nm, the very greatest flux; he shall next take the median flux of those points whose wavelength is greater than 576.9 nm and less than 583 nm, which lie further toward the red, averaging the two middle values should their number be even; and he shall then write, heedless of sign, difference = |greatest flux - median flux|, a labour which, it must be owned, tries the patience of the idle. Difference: 1.0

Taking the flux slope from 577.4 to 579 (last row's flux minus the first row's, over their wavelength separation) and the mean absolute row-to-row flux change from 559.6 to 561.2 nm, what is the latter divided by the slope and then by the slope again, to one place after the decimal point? 1.1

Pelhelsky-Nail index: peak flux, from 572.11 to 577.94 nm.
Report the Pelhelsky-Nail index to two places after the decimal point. 17.75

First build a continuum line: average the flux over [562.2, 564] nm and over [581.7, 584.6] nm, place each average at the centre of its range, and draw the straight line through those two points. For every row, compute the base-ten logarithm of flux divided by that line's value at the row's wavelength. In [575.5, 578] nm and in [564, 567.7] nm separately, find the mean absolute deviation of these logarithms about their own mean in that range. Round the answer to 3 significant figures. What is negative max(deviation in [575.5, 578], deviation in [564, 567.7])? -0.0136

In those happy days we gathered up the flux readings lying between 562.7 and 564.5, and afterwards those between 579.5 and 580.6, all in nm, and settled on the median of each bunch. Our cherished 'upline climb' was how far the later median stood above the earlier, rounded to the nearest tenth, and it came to -0.3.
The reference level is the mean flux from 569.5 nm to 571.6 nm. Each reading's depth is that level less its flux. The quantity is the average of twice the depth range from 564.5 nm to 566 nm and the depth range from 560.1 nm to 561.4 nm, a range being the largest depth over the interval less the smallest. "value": 3.58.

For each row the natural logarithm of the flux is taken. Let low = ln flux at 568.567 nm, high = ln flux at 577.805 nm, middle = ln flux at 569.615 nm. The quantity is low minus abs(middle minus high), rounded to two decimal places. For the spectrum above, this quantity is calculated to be 2.78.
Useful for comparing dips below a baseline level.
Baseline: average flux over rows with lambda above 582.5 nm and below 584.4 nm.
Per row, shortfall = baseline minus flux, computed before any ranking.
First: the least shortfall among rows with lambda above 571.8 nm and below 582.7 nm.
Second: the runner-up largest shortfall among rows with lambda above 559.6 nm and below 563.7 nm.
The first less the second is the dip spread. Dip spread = -2.7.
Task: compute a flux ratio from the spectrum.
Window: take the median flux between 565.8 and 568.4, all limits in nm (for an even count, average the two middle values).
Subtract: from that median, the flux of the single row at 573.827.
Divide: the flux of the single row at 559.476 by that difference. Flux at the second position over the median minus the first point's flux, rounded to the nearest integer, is -39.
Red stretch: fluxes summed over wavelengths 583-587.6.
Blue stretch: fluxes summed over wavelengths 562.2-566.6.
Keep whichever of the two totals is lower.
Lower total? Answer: 273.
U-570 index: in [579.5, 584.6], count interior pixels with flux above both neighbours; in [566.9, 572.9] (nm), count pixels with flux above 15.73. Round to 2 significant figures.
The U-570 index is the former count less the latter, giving -15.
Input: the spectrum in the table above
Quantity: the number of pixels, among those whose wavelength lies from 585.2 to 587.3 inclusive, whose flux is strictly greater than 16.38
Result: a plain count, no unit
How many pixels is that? 3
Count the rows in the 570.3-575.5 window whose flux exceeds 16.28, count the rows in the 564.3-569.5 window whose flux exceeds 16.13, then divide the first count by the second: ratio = 1.0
